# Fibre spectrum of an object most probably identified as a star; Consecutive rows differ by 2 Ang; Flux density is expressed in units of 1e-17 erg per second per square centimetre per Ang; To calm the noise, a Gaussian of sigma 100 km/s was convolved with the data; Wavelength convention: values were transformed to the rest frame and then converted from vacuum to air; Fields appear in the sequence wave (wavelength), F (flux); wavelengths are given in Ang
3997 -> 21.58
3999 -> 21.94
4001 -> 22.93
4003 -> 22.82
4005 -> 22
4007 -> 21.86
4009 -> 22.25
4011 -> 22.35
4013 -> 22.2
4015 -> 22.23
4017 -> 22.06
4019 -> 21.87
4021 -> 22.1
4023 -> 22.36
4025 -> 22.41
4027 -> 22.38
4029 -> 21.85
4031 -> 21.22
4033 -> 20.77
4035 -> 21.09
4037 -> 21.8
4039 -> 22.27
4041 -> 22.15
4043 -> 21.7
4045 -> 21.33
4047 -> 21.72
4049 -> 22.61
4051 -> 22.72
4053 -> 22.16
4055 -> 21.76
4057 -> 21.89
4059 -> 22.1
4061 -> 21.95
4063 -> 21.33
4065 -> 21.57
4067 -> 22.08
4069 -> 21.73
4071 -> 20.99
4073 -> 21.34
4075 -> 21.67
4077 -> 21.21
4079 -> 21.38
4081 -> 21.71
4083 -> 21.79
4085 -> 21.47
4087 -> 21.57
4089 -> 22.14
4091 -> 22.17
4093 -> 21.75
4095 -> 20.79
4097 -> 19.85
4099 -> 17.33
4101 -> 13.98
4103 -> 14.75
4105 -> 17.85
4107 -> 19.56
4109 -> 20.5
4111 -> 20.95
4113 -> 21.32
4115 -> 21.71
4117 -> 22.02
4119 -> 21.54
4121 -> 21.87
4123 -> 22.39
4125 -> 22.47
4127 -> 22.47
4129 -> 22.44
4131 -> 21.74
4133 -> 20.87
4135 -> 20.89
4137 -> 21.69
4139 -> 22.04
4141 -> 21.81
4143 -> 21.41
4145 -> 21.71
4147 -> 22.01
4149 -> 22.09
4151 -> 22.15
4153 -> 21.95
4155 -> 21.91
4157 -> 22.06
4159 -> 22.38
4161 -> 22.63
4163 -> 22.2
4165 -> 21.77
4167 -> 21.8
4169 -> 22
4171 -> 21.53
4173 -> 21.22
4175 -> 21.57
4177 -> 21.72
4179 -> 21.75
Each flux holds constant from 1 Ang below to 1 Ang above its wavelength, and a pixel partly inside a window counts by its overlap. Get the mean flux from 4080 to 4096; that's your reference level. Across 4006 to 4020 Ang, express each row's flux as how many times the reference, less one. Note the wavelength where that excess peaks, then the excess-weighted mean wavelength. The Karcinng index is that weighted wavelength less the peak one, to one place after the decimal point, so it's 1.7 Ang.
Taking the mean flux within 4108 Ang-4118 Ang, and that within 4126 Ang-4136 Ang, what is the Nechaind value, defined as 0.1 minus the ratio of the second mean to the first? -0.92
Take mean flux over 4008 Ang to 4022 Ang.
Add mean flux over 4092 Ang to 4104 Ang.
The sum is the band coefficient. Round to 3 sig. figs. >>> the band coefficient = 40.2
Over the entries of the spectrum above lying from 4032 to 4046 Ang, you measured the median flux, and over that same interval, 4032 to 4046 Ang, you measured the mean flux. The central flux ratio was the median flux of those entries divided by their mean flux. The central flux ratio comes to 1.005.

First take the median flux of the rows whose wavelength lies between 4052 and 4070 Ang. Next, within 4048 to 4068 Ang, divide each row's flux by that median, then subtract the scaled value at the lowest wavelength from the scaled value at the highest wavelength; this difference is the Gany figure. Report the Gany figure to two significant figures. -0.024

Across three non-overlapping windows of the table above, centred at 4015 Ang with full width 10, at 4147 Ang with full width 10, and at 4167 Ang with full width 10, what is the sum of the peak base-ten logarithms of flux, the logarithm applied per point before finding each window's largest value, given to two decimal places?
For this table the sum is 4.04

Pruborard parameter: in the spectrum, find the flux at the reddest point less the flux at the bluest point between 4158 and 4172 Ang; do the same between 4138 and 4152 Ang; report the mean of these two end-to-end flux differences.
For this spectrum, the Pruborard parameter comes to -0.37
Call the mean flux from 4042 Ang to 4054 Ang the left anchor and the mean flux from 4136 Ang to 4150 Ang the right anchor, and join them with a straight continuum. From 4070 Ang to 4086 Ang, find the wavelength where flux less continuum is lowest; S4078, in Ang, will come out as 4071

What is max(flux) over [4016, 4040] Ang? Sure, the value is 22.41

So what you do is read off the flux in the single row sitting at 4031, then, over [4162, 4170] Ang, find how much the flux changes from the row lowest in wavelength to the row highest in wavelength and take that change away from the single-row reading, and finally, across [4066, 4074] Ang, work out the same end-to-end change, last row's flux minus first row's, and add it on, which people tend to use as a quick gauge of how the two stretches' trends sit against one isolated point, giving 20.7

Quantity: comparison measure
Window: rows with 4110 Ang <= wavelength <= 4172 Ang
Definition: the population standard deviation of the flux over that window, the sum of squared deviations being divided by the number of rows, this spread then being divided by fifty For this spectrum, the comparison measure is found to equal 0.0089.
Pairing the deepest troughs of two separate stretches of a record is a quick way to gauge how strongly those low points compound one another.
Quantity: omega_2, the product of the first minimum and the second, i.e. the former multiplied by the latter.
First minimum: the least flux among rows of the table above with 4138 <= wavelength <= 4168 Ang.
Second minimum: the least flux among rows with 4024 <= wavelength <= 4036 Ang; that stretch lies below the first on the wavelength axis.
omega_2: 445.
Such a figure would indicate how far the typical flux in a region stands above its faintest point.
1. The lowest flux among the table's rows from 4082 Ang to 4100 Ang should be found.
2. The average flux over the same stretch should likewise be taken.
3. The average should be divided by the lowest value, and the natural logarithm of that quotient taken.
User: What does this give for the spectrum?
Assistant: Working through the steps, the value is 0.191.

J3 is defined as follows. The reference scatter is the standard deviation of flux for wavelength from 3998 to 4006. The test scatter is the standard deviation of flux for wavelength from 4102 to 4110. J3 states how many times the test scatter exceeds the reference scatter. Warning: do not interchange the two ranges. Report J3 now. 4.8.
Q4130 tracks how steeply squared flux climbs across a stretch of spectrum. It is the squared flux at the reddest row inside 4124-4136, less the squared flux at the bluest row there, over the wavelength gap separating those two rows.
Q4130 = -6.9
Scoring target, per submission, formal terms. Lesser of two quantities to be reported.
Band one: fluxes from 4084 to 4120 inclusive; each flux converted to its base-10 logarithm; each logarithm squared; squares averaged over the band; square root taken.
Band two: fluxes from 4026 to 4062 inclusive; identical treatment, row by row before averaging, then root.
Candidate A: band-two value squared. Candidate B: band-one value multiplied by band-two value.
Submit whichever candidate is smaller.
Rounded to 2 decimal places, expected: 1.74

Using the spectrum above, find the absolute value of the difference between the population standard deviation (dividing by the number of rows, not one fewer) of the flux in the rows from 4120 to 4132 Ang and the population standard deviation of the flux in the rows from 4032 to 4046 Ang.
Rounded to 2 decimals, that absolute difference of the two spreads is 0.21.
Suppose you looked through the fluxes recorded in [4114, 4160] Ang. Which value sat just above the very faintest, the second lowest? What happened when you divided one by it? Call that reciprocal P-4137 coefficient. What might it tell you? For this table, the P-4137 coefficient 0.0479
